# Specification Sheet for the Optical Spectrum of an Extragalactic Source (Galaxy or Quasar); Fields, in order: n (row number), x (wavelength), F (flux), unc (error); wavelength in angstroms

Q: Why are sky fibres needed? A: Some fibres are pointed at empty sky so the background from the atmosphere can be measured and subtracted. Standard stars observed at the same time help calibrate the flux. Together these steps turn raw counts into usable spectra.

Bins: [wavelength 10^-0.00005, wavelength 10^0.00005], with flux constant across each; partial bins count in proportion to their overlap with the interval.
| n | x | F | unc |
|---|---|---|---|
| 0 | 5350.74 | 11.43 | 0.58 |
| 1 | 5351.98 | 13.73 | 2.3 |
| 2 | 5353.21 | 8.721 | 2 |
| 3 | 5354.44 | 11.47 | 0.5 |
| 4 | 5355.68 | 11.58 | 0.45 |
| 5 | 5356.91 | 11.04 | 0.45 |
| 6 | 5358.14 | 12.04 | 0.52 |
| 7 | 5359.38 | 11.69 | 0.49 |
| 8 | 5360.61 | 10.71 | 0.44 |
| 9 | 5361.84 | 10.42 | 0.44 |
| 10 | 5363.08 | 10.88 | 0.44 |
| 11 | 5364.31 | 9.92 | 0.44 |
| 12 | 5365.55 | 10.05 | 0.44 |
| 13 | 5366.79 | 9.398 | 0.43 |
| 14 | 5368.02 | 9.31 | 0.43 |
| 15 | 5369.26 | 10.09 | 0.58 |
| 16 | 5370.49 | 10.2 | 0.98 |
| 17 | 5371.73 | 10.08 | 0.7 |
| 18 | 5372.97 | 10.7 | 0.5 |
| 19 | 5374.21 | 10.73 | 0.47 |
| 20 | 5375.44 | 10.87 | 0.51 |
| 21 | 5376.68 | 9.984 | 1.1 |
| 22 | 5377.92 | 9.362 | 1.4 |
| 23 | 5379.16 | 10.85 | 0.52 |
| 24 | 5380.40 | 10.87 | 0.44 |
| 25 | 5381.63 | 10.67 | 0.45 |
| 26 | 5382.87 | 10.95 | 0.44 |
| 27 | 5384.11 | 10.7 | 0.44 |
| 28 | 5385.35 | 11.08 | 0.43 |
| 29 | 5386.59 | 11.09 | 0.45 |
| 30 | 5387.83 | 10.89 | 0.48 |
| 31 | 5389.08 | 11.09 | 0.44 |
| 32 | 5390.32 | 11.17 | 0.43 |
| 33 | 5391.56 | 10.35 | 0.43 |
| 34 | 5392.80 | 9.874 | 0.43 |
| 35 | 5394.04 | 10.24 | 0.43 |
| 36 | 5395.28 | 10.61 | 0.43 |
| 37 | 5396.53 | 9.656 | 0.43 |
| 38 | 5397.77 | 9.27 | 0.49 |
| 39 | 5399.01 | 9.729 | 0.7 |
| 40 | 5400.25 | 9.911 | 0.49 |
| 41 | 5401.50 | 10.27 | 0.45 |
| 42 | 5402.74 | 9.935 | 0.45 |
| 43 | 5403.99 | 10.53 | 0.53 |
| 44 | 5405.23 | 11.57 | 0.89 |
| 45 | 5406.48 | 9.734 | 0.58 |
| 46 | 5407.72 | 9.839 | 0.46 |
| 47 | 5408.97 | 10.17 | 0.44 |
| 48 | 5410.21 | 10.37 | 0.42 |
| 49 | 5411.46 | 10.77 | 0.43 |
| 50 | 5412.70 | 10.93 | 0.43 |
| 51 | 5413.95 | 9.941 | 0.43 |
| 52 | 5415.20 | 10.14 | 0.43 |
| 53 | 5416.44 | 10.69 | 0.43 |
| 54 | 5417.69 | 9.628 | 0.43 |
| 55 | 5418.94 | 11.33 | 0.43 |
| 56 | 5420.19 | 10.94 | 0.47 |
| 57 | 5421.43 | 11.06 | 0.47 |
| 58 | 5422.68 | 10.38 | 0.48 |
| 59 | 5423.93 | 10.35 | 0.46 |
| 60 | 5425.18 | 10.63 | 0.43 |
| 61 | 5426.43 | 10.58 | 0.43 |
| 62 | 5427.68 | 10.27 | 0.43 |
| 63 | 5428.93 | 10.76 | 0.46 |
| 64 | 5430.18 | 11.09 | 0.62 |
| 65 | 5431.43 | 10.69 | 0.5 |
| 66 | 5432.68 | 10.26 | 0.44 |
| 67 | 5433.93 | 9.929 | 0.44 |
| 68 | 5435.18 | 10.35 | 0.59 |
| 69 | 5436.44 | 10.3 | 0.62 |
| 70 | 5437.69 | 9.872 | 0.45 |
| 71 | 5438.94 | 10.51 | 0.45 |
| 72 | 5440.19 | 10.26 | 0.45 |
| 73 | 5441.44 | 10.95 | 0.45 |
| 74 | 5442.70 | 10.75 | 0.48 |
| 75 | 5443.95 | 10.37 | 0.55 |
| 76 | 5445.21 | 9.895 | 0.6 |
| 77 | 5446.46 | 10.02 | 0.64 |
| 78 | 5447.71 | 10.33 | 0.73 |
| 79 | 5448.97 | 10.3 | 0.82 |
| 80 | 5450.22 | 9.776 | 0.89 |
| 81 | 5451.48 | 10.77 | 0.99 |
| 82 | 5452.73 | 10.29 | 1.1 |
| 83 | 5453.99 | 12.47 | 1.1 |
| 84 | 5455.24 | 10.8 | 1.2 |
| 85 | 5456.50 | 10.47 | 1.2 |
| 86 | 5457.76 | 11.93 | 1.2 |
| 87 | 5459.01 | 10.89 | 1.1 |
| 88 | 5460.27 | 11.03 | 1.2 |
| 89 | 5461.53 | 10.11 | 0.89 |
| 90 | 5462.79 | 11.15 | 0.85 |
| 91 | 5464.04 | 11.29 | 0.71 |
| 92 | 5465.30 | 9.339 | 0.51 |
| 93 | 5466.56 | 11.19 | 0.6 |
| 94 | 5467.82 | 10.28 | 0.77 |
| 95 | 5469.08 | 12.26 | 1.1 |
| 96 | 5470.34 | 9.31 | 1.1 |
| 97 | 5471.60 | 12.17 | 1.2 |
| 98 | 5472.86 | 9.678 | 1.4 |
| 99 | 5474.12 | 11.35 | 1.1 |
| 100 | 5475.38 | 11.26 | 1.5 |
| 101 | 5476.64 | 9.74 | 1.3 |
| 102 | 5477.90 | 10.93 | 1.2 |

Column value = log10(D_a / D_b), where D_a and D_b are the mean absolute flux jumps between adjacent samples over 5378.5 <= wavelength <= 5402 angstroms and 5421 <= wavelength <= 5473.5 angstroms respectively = -0.39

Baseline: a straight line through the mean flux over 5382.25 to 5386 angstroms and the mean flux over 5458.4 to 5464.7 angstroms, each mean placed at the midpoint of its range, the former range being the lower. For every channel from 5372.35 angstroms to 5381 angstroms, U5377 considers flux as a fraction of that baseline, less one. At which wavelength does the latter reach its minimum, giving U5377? 5377.92 angstroms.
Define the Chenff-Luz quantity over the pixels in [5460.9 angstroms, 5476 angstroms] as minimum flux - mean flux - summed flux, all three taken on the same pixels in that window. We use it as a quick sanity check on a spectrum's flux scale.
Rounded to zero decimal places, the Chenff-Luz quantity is -131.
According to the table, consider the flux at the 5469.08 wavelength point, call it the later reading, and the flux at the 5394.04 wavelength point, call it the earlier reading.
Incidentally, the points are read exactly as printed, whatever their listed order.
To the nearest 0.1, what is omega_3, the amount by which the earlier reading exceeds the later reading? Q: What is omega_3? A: -2.0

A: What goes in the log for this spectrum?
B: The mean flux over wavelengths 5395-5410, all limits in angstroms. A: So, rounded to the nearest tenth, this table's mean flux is 10.1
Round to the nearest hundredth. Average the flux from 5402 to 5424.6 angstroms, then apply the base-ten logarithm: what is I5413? 1.02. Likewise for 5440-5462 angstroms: 1.03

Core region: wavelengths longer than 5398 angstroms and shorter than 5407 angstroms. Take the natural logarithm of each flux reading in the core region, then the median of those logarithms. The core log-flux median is 2.30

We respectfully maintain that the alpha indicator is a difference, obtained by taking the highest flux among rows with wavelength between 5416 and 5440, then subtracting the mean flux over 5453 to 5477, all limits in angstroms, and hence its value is 0.45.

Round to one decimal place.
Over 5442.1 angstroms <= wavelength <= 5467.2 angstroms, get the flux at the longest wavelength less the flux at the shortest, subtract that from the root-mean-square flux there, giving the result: 10.2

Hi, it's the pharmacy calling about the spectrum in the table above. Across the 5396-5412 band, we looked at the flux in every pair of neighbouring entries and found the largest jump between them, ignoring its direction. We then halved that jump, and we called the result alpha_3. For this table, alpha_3 0.92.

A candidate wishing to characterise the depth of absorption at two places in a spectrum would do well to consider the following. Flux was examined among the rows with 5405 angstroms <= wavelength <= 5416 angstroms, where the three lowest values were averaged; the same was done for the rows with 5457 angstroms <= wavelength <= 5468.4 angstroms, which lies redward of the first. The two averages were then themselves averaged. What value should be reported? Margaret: 9.9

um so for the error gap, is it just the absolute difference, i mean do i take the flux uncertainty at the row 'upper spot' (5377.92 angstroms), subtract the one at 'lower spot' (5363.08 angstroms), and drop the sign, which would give 0.96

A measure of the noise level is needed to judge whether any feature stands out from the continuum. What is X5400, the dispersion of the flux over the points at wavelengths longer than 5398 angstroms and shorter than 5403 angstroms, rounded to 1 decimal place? 0.2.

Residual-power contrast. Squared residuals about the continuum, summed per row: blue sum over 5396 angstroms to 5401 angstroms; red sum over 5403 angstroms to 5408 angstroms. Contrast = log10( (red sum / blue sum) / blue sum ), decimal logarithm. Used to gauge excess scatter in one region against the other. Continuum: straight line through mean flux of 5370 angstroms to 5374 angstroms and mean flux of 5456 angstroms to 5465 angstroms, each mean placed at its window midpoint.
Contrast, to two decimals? -0.68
